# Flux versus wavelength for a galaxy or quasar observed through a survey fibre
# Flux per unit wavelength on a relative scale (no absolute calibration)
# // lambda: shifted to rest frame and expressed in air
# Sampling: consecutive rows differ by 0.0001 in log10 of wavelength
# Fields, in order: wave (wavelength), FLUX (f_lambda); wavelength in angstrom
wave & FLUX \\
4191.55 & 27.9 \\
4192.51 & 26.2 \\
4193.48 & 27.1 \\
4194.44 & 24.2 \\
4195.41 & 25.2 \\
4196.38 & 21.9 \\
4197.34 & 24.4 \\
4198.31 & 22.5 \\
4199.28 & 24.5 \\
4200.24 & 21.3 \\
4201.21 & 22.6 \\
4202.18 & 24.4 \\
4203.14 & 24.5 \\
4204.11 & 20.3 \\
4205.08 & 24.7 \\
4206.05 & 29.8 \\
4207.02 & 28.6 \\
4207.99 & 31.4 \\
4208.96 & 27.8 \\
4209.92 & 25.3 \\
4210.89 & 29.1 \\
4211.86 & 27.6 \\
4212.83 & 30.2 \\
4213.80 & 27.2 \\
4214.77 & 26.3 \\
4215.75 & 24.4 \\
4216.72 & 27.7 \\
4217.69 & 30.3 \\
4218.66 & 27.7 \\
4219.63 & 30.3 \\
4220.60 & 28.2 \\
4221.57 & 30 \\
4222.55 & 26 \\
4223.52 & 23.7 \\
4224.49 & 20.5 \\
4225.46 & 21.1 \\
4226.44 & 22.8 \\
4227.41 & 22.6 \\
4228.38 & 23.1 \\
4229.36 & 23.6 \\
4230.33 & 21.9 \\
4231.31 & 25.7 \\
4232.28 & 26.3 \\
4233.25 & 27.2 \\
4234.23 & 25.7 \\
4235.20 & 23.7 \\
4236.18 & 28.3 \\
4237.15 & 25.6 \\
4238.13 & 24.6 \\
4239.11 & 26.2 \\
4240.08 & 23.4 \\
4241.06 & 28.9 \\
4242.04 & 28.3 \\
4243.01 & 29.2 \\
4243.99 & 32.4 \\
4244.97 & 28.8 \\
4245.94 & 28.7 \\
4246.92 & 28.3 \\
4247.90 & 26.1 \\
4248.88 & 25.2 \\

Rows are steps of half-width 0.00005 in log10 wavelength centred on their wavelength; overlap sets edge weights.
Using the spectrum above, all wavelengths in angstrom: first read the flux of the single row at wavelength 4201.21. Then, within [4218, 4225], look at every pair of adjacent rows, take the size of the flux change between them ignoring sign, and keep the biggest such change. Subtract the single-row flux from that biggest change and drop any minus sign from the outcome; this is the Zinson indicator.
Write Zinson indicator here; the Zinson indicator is 19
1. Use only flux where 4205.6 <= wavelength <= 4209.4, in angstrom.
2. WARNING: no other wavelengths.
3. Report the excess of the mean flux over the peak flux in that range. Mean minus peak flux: -2.0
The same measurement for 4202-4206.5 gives -5.1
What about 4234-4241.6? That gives -3.1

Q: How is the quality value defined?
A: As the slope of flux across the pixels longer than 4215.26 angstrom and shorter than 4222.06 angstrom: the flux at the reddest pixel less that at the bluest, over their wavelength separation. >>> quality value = 1.0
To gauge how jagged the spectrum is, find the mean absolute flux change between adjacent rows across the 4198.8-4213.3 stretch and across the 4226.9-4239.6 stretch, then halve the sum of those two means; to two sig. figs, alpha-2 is 2.3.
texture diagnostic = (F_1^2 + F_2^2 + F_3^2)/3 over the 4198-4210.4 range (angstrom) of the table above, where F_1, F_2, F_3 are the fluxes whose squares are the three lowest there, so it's 457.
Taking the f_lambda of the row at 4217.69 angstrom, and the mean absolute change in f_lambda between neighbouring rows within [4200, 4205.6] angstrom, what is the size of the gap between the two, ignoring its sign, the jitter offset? 27.9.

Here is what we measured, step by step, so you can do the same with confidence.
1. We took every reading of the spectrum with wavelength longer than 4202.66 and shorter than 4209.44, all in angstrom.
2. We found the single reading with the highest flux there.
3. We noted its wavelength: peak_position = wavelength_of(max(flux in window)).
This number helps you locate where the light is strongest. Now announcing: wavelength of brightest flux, 4207.99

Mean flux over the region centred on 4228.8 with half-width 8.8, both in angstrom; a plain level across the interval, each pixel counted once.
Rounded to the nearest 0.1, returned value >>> 24.8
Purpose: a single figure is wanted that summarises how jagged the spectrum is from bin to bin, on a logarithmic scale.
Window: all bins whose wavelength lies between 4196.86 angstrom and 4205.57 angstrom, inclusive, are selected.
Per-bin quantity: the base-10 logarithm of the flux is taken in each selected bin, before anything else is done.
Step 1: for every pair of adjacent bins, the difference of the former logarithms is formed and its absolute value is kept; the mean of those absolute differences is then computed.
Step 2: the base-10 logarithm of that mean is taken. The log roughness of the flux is -1.35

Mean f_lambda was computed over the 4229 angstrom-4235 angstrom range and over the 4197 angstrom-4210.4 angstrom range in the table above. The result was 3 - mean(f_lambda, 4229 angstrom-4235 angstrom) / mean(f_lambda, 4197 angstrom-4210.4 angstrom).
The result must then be 2.00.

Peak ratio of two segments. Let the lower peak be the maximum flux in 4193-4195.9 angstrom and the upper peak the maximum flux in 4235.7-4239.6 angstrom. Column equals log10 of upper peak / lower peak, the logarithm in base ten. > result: 0.019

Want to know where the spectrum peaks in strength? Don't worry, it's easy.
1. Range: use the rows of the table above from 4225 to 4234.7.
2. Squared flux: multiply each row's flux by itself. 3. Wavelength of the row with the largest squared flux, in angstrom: 4233.25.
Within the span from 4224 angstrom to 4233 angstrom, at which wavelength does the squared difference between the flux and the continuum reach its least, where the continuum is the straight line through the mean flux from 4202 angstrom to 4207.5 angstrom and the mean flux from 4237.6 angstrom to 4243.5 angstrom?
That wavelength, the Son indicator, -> 4232.28 angstrom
